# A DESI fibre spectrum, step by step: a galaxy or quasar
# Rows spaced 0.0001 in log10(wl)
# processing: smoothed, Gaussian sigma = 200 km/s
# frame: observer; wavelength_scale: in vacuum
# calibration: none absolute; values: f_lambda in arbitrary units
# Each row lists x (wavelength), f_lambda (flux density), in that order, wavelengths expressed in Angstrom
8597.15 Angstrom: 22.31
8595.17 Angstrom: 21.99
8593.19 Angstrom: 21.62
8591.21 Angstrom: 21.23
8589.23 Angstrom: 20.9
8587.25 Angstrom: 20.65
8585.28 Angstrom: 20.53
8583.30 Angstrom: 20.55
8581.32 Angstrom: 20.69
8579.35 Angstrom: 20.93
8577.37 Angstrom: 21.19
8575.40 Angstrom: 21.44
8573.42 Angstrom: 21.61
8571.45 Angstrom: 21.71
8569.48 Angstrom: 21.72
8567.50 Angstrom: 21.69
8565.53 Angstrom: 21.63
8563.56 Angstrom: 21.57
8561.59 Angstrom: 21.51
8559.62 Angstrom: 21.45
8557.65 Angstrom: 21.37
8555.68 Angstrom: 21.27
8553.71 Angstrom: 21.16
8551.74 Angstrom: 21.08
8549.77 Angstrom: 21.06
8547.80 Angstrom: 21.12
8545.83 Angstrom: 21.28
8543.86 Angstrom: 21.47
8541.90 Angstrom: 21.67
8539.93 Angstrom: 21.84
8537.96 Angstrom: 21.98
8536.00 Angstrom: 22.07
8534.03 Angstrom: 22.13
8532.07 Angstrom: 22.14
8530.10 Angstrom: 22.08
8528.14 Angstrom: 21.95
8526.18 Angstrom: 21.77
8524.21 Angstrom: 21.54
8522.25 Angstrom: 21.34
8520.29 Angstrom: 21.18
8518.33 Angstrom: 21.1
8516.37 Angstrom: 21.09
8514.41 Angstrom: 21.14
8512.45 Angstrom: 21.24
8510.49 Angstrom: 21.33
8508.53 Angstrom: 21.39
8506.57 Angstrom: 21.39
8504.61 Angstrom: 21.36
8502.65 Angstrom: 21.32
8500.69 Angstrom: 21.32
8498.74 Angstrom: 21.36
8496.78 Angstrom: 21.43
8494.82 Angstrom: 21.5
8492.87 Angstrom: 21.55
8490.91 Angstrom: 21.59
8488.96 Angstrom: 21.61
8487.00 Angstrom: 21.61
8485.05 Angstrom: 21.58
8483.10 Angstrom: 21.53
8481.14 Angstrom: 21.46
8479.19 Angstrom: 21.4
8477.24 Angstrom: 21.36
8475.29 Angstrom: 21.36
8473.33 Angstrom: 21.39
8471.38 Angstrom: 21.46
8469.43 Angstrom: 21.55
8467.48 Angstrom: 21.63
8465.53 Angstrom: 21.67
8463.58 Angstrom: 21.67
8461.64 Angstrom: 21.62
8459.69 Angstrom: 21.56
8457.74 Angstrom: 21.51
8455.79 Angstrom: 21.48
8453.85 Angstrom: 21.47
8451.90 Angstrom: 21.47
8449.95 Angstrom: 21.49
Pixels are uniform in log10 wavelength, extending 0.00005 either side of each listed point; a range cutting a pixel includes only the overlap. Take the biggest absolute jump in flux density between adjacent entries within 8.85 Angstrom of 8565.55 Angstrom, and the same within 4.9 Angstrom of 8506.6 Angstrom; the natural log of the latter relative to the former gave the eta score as -0.5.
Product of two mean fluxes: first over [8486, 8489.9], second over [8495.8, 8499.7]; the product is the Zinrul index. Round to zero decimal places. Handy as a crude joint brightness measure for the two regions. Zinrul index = 462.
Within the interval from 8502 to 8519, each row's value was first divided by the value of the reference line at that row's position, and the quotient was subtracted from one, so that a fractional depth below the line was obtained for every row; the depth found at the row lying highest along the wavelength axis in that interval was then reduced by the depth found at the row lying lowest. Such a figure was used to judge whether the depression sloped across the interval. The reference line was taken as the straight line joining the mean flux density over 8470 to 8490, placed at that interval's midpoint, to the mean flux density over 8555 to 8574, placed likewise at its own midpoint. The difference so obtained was 0.01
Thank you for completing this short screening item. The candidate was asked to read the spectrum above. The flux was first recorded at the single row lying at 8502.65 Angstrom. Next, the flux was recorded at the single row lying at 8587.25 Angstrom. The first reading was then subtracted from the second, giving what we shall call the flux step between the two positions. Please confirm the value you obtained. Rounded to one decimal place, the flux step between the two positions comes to -0.7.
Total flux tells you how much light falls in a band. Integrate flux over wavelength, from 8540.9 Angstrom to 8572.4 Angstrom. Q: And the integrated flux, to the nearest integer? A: 675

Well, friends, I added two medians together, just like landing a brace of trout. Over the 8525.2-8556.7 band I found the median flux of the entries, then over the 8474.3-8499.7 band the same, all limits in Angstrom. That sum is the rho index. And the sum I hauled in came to 43.2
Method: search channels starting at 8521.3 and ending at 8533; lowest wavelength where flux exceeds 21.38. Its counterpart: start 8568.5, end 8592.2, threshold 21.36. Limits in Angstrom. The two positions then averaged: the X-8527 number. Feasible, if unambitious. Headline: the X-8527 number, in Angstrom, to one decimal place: 8546.8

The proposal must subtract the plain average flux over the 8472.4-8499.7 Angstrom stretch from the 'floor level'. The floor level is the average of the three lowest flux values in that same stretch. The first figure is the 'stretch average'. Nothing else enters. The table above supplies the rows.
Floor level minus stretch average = -0.1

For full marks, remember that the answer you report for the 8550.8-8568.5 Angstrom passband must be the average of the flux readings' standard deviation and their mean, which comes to 10.8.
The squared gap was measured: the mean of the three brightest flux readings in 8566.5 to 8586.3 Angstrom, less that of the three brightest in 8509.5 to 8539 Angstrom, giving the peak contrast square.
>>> 0.17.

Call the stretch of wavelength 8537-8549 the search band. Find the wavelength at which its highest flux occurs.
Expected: 8537.96 Angstrom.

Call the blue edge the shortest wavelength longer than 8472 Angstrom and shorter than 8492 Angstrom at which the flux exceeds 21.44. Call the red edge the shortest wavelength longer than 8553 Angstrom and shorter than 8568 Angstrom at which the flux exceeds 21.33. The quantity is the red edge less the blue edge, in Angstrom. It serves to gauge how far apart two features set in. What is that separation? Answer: 76.5 Angstrom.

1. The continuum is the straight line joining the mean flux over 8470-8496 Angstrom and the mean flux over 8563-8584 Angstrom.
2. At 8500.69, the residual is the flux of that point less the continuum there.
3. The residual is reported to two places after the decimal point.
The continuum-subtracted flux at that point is -0.14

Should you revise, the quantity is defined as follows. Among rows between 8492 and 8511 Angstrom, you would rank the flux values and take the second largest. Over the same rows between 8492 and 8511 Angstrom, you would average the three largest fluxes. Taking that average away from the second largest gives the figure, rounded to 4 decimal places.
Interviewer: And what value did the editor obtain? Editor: 0.0067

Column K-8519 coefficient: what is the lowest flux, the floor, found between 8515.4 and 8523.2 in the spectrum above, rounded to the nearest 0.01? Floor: 21.09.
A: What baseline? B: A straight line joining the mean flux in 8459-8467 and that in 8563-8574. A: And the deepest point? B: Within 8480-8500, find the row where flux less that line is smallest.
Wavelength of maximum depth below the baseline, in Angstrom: 8498.74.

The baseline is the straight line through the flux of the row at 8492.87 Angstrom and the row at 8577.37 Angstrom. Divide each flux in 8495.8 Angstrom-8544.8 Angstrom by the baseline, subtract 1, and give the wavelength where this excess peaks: 8532.07 Angstrom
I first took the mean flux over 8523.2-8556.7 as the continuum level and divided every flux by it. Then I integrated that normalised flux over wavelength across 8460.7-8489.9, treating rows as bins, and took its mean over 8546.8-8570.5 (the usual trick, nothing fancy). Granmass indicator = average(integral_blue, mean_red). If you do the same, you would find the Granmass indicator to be 15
